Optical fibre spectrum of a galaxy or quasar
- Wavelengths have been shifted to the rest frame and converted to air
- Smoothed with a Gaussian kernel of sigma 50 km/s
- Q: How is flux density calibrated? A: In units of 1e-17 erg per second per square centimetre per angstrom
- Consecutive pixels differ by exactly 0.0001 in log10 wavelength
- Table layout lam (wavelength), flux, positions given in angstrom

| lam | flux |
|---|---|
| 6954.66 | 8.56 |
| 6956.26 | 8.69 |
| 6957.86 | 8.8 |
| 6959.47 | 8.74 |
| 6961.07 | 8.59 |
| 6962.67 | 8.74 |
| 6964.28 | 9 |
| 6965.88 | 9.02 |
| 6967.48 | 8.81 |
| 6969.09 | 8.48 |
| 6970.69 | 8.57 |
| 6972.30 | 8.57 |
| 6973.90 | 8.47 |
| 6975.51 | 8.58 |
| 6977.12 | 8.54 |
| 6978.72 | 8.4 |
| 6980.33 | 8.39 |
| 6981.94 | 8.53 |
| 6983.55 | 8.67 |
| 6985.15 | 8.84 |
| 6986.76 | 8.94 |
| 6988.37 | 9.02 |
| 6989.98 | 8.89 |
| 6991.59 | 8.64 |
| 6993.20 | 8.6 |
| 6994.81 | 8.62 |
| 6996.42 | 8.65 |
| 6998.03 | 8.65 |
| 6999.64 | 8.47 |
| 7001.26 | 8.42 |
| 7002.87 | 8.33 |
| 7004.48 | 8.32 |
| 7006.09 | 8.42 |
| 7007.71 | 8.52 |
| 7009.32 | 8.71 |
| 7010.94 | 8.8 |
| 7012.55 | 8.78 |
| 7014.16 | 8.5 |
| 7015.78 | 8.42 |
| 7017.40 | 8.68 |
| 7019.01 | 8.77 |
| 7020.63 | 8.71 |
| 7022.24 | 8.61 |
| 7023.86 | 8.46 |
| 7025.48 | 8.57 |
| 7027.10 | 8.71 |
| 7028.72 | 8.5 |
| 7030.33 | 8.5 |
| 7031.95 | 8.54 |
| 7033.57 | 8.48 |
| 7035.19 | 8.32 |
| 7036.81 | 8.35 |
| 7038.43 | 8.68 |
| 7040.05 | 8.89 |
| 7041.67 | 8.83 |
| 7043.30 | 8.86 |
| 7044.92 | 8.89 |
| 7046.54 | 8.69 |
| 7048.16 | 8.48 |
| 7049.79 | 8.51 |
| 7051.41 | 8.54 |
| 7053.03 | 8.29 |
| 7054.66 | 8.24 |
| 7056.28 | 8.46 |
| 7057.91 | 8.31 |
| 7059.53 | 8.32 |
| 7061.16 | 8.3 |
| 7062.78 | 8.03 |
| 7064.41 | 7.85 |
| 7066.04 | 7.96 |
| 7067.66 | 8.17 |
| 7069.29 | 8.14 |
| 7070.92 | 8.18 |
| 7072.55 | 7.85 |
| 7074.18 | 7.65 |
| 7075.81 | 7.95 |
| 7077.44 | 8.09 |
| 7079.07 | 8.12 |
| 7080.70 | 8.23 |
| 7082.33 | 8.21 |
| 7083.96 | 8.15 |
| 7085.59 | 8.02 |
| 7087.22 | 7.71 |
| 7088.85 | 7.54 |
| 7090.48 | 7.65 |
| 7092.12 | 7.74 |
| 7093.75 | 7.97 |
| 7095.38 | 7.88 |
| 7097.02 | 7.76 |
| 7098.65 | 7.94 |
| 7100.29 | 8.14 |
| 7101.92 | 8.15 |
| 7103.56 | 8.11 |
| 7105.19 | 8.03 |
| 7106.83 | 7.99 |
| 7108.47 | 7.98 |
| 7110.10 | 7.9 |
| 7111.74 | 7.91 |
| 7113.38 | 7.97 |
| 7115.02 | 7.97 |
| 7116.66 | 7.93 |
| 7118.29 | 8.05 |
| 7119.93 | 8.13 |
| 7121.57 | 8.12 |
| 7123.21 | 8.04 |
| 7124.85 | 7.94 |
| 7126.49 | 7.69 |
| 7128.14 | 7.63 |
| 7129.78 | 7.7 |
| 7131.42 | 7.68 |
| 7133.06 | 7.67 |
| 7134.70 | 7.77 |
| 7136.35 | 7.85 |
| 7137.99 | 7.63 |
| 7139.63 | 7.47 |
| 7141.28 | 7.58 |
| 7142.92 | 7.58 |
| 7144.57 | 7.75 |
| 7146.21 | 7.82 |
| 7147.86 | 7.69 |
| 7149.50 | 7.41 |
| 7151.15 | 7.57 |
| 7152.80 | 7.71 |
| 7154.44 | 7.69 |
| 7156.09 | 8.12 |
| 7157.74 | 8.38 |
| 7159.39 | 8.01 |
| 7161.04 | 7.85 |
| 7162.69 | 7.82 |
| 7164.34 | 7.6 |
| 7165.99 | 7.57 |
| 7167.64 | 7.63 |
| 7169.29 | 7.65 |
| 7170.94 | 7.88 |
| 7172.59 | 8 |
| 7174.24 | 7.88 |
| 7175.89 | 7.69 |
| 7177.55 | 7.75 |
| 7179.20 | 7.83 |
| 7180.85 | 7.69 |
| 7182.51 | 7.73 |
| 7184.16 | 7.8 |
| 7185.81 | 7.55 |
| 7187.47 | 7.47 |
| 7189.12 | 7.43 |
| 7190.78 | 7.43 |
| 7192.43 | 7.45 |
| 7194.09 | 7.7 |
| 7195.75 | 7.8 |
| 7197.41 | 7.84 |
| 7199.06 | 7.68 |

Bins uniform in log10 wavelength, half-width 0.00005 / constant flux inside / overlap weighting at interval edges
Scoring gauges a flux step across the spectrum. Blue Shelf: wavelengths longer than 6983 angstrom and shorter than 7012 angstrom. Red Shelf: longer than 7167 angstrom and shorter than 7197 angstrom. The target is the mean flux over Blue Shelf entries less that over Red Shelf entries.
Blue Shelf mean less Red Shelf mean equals 0.95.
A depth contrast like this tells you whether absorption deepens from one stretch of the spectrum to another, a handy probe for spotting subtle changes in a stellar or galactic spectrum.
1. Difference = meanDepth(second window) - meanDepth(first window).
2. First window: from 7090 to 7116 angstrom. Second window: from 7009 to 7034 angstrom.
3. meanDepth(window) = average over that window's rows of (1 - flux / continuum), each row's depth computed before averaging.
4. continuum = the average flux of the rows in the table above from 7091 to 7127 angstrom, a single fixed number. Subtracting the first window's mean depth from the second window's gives -0.08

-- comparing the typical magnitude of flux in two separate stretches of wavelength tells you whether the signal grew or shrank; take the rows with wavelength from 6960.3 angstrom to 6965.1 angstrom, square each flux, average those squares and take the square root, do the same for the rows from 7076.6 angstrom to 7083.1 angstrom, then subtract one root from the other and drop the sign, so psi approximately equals 0.6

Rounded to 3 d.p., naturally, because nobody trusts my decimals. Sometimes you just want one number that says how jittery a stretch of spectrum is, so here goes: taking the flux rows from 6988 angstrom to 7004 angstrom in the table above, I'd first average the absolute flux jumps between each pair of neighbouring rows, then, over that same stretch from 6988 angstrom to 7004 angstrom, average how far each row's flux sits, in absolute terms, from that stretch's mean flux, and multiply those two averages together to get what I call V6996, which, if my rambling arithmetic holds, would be 0.012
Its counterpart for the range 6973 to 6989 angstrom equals 0.019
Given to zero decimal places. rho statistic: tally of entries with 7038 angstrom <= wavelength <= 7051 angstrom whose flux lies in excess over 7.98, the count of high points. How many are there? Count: 8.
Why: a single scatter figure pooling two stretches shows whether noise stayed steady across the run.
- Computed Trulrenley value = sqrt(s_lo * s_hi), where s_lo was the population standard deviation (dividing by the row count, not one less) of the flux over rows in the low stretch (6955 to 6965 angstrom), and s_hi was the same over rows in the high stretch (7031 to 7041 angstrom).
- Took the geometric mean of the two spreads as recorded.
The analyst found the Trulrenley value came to 0.16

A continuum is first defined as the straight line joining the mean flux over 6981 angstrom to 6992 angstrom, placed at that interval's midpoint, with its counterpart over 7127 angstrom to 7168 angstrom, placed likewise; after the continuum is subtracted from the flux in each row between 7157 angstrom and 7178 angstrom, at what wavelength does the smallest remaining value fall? 7165.99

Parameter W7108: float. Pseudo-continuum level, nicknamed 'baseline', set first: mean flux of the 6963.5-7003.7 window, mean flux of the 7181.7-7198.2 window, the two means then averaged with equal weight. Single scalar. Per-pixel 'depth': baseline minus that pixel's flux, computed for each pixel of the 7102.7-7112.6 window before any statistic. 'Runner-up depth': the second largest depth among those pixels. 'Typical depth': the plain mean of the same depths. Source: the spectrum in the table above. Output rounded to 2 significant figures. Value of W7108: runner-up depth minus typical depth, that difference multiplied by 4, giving 0.31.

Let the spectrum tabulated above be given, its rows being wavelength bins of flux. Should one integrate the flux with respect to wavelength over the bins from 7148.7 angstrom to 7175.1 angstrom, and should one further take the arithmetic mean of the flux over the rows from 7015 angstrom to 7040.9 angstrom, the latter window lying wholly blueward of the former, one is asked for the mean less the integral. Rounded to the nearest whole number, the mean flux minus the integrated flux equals -197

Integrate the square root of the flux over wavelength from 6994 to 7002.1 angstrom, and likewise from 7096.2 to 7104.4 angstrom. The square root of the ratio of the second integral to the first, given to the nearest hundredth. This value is 0.99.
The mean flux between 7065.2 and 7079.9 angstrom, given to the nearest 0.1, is 8.0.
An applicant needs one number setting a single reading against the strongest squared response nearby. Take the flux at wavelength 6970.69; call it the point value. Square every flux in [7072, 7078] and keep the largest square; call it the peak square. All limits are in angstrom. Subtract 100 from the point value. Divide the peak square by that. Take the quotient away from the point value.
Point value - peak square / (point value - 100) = 9.3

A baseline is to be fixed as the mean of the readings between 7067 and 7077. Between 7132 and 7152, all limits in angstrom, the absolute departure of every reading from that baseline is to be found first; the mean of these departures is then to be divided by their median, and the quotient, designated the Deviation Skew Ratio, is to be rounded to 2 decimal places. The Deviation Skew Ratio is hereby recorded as 1.00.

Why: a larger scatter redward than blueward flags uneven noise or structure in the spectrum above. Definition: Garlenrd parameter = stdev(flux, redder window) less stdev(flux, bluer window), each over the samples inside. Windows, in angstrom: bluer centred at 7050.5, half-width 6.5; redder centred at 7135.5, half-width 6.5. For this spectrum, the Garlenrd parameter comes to -0.09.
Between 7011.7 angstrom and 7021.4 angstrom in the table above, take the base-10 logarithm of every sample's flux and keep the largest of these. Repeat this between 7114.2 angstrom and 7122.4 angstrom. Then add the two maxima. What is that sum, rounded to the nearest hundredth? 1.85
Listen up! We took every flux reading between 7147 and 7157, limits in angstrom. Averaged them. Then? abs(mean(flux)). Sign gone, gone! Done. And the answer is 7.70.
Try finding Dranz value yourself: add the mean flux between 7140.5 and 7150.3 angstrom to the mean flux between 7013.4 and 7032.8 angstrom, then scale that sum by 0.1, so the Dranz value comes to 1.62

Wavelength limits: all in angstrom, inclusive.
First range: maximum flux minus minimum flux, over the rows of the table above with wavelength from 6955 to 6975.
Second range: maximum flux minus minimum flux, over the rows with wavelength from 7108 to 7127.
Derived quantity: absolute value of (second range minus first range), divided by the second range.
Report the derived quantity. 0.25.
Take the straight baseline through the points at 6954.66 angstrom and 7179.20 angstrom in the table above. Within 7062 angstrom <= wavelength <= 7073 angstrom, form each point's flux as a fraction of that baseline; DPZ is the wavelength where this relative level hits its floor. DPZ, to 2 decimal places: 7064.41 angstrom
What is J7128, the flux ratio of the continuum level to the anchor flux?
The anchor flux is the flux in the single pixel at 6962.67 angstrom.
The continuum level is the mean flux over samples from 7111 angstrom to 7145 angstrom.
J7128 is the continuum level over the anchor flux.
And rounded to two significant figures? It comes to 0.89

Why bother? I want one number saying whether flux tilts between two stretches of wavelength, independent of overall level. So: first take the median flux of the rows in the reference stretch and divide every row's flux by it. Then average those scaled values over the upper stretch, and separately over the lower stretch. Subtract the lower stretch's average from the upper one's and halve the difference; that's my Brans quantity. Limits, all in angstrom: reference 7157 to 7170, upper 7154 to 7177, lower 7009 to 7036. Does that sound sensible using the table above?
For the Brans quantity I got -0.049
